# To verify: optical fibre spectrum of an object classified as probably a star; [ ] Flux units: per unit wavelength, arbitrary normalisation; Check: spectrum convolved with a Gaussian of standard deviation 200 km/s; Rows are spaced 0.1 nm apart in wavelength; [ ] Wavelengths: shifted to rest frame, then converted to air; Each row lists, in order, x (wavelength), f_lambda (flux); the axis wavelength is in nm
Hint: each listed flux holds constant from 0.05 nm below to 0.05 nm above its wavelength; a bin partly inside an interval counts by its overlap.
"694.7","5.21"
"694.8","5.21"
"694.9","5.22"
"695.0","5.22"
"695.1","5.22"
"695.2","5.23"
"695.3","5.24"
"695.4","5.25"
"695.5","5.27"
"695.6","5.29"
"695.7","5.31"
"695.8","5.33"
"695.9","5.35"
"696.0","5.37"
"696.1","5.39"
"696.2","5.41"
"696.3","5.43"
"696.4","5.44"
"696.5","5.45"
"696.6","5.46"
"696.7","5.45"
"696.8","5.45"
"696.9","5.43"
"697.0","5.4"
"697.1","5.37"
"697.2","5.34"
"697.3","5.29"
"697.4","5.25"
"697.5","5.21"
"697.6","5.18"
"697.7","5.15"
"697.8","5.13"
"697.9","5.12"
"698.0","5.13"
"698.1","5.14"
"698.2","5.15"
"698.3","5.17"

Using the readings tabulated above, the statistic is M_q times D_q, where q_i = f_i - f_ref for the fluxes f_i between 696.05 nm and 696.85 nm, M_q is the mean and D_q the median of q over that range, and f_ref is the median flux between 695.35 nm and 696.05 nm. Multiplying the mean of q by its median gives 0.017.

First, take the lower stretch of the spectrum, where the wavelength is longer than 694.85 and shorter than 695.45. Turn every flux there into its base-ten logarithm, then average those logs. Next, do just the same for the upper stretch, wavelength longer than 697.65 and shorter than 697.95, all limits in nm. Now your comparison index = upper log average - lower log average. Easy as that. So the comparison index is -0.008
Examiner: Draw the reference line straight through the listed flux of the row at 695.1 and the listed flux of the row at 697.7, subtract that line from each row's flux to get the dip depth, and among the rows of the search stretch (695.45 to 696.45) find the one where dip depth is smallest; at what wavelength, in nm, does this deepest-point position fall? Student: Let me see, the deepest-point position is 695.5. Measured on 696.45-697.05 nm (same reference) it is 697.0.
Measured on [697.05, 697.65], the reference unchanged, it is 697.6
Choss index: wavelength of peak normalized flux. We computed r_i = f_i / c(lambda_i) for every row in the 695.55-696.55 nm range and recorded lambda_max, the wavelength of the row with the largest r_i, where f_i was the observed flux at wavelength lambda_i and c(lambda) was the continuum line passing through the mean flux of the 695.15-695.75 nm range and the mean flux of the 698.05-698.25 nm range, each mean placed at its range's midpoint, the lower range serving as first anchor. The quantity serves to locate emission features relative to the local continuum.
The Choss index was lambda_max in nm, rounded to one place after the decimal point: 696.5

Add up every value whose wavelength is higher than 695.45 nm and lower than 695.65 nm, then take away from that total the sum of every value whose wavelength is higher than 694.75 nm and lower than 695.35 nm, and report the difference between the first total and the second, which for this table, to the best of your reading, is -21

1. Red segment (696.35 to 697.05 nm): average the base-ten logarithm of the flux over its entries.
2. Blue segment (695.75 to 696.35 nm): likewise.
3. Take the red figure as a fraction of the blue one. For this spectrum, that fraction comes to 1.01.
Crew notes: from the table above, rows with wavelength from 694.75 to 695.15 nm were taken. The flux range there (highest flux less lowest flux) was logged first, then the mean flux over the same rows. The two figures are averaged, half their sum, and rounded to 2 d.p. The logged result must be 2.61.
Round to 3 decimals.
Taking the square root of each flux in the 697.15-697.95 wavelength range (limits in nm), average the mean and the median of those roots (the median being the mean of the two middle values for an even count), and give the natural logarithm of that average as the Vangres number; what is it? 0.824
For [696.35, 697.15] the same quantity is 0.847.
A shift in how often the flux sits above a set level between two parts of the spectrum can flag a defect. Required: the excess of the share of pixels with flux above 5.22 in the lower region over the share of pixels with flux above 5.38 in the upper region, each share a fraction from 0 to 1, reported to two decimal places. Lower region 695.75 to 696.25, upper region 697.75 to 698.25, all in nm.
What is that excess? 1.00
